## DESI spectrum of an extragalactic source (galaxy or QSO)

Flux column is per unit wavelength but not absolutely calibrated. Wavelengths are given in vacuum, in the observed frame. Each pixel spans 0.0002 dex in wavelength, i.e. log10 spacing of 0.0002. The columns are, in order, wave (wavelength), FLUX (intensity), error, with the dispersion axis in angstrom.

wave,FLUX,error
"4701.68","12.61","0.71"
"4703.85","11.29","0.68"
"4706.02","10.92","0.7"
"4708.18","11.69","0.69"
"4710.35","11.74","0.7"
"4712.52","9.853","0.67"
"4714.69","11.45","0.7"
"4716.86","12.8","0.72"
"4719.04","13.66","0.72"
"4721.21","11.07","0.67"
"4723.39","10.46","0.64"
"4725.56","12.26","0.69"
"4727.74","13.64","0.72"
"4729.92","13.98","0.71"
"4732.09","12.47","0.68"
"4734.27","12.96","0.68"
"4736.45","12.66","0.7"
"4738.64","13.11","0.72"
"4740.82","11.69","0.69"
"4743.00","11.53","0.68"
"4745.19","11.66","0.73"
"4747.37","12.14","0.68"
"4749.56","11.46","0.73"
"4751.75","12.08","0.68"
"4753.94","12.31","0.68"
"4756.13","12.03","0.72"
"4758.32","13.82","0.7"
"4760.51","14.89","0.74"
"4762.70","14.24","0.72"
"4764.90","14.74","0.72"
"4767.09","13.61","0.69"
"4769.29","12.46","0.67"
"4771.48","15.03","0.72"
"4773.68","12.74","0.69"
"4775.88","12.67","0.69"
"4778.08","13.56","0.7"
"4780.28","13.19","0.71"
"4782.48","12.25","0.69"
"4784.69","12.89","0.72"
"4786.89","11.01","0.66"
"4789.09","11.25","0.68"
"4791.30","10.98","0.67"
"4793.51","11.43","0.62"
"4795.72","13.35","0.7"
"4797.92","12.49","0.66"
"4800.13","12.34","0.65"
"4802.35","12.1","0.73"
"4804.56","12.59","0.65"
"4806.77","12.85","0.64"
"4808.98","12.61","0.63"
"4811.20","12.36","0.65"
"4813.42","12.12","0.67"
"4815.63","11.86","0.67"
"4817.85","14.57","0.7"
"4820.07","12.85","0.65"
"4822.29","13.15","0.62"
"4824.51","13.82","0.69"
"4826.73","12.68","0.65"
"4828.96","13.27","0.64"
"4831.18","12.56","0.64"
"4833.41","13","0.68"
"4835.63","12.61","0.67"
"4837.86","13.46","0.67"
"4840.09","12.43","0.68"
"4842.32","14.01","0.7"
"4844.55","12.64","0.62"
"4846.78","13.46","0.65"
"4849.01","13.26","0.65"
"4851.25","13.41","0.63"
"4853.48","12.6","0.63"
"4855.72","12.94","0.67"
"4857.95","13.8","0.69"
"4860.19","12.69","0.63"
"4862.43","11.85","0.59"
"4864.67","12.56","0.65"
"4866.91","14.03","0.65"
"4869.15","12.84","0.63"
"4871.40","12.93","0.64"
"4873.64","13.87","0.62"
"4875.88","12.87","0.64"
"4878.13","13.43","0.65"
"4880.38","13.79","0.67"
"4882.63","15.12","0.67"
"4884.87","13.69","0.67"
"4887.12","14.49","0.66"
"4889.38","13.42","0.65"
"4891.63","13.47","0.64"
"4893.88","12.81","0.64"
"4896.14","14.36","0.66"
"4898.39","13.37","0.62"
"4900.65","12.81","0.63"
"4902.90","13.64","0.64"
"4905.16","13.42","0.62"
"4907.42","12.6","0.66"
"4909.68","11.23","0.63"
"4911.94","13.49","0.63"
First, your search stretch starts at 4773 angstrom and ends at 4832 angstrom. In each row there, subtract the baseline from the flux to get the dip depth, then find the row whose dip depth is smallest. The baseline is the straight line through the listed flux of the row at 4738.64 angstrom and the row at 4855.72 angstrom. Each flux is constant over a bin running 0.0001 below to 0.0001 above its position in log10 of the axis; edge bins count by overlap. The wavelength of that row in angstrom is 4791.30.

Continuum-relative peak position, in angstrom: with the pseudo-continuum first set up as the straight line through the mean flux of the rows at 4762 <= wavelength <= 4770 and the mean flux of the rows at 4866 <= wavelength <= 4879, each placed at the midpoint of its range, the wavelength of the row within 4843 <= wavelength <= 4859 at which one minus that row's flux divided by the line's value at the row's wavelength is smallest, 4857.95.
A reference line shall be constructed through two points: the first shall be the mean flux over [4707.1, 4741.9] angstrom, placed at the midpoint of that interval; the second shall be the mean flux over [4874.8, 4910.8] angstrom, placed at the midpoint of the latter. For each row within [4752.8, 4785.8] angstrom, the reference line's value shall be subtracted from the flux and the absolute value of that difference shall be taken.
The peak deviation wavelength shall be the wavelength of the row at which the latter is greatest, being 4771.48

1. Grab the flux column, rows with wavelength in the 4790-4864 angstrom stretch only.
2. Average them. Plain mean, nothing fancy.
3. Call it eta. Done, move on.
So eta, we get 12.8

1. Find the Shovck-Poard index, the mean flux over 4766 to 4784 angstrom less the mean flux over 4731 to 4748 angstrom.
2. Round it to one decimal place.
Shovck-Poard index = 0.9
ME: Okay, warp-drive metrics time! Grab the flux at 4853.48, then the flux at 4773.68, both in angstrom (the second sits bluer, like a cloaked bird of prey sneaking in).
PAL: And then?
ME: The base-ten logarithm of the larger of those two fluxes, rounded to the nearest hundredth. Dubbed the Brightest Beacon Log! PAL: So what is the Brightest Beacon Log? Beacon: 1.11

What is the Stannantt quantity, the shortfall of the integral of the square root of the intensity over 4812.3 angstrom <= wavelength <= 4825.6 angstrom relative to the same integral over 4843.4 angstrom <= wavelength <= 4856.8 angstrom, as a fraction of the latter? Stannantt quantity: 0.007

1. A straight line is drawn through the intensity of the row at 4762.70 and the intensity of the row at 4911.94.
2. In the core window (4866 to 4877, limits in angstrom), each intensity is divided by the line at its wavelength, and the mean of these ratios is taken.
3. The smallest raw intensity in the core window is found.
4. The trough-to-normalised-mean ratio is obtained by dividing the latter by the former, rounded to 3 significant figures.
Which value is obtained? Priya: 13.2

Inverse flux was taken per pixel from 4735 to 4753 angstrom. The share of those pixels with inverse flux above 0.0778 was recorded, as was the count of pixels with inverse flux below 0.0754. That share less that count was 1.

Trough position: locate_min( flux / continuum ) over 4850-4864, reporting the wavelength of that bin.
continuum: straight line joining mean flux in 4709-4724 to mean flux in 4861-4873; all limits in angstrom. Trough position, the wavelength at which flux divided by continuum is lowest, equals 4862.43 angstrom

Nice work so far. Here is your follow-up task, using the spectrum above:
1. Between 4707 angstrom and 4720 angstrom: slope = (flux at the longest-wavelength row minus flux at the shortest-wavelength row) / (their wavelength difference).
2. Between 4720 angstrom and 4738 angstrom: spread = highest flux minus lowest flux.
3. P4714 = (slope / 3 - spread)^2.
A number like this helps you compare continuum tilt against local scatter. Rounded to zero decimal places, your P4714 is 12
